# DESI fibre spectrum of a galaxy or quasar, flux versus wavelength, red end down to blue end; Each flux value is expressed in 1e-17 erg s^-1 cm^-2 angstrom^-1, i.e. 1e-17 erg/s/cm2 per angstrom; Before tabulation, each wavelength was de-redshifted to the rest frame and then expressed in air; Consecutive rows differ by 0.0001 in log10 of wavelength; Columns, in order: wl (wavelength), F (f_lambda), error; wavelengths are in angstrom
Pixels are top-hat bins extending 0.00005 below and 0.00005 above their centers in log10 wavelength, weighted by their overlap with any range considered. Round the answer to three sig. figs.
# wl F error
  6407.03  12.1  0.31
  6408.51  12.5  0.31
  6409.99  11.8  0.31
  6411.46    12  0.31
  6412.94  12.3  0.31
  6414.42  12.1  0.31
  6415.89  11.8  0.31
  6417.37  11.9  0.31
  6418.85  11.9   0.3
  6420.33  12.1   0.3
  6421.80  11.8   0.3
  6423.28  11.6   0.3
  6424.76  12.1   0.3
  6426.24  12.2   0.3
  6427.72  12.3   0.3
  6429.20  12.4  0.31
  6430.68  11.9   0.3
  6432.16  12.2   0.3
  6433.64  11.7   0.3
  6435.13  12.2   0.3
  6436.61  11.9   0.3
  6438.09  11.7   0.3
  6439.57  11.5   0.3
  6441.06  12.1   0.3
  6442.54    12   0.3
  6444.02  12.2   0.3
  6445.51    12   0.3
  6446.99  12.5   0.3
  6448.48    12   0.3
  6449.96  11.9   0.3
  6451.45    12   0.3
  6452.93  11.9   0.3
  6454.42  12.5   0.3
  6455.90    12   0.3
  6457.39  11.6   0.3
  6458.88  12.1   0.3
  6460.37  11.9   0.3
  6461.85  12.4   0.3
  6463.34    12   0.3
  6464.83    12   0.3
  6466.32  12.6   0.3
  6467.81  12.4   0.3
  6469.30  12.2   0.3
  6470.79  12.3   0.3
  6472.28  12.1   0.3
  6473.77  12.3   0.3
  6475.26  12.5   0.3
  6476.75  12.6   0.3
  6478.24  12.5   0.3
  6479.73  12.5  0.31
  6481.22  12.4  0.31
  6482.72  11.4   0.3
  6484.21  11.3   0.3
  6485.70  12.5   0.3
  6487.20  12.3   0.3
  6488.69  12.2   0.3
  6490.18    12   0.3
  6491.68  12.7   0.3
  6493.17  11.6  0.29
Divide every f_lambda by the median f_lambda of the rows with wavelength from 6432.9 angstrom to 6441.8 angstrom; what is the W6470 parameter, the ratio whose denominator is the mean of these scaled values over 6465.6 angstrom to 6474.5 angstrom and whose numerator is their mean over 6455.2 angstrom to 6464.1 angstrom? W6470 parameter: 0.974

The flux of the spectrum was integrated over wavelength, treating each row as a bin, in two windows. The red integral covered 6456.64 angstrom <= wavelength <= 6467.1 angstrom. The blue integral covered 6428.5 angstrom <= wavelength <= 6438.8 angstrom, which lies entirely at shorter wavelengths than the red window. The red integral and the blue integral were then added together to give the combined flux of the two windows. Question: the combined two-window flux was 250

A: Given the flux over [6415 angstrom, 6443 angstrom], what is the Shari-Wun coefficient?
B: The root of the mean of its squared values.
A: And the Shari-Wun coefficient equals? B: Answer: 12.0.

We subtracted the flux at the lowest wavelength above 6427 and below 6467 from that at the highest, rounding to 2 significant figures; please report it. 0.30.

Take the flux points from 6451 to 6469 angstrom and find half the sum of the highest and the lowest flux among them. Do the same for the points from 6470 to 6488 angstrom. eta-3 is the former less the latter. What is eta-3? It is 0.15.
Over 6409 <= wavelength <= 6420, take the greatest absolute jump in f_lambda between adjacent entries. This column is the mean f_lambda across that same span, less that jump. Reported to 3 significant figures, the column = 11.7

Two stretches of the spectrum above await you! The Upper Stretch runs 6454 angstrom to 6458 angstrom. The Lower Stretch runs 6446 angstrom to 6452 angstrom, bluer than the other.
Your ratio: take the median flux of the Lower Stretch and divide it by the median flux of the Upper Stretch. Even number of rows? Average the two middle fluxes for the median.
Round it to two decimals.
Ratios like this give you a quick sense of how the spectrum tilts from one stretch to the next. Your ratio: 1.00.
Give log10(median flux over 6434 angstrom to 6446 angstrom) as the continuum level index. 1.08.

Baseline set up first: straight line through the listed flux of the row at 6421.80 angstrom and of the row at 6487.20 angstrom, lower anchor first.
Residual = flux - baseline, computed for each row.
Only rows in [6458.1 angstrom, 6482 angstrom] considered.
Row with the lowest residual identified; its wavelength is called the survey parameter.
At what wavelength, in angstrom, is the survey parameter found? 6460.37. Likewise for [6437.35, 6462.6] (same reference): 6457.39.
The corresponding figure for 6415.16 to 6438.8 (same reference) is 6438.09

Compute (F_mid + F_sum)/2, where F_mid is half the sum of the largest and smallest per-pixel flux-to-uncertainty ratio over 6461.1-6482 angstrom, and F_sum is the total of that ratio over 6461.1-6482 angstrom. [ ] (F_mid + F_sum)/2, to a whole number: 307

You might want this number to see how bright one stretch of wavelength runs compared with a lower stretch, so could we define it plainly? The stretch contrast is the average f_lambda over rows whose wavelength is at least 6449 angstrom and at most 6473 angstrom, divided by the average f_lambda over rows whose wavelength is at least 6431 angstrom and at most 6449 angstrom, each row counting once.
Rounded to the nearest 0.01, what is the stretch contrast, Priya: 1.01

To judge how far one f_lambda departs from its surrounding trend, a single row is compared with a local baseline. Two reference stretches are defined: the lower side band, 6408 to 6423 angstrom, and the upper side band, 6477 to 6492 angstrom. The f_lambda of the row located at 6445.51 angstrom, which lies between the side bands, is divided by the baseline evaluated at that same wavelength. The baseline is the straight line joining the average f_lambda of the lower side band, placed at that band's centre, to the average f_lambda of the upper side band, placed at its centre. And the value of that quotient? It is 0.99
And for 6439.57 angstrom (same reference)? 0.95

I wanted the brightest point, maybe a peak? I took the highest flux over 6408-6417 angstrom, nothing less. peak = 12.5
